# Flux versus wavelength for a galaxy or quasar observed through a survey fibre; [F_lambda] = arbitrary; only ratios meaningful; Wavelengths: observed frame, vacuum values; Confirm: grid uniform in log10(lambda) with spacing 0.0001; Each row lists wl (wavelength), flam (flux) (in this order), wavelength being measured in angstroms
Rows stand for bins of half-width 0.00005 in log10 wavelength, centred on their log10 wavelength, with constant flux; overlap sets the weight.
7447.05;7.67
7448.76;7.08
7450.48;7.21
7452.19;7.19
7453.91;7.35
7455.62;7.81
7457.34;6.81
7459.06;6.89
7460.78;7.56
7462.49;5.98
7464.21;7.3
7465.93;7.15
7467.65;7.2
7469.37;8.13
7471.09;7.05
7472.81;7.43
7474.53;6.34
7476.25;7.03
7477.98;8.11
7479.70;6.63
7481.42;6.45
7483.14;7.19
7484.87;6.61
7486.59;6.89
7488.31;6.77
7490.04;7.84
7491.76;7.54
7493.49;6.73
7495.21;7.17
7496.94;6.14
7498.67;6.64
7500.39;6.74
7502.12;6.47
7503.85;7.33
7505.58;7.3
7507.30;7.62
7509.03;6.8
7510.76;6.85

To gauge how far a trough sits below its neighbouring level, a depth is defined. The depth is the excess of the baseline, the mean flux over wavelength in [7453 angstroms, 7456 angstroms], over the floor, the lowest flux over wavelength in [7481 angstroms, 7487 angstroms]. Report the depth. 1.1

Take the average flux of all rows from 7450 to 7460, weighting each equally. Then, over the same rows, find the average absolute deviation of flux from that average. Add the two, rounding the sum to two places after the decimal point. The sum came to 7.46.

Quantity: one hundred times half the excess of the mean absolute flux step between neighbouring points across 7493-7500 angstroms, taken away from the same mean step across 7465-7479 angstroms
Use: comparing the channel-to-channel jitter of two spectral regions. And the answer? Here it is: 5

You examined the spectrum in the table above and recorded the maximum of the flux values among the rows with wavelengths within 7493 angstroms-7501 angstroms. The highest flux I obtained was 7.17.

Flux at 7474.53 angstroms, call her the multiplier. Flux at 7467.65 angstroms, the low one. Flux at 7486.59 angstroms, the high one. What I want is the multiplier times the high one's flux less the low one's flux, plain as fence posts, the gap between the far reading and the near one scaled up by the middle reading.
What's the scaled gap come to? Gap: -2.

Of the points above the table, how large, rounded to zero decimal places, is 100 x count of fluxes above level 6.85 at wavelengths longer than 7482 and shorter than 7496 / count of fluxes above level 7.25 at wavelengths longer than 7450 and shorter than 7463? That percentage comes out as 167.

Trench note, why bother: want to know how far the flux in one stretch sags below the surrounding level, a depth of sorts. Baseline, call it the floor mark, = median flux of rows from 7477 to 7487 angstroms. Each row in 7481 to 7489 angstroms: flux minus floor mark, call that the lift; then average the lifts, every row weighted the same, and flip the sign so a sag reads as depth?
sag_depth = 0.0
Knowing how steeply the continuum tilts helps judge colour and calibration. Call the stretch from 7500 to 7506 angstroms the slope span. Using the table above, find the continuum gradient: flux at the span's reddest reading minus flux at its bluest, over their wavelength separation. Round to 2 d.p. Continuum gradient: 0.11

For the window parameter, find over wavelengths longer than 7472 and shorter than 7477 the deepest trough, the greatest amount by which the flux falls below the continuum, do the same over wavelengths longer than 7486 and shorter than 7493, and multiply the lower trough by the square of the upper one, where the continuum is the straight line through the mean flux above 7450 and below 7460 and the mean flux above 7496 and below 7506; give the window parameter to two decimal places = 0.01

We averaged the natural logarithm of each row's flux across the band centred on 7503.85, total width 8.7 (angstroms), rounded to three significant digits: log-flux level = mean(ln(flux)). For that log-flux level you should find 1.96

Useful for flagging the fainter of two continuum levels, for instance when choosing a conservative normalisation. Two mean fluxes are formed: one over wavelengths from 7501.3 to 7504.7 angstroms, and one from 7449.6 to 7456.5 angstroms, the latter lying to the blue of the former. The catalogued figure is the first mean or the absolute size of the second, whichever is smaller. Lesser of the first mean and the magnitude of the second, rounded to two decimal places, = 6.90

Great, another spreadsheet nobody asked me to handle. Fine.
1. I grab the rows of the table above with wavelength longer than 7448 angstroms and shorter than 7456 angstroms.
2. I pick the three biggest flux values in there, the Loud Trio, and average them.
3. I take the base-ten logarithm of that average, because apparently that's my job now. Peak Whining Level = 0.873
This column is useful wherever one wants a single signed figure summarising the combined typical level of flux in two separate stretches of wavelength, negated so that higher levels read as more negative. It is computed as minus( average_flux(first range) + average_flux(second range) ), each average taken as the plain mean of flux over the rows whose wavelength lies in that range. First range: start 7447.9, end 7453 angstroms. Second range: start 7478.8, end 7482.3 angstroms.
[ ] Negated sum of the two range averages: -13.7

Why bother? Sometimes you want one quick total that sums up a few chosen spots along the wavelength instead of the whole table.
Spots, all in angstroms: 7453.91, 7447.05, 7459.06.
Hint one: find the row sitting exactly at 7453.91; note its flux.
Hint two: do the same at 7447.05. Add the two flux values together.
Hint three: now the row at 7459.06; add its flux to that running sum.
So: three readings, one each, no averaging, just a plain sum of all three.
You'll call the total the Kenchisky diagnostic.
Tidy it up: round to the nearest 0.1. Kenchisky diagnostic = 21.9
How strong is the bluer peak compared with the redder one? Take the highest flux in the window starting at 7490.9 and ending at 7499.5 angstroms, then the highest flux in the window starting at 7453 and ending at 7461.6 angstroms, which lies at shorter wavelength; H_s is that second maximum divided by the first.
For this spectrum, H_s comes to 1.04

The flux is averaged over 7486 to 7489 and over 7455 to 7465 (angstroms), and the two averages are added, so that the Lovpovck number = 13.9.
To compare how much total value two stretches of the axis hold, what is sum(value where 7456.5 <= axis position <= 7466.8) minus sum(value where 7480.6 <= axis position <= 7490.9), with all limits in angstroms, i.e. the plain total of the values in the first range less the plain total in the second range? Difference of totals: -0.1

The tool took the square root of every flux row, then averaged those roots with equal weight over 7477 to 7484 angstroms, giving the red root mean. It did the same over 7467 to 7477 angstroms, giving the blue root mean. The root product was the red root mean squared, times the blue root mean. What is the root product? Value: 19.0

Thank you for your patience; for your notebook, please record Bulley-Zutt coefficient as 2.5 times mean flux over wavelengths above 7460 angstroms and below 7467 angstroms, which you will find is 17.5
